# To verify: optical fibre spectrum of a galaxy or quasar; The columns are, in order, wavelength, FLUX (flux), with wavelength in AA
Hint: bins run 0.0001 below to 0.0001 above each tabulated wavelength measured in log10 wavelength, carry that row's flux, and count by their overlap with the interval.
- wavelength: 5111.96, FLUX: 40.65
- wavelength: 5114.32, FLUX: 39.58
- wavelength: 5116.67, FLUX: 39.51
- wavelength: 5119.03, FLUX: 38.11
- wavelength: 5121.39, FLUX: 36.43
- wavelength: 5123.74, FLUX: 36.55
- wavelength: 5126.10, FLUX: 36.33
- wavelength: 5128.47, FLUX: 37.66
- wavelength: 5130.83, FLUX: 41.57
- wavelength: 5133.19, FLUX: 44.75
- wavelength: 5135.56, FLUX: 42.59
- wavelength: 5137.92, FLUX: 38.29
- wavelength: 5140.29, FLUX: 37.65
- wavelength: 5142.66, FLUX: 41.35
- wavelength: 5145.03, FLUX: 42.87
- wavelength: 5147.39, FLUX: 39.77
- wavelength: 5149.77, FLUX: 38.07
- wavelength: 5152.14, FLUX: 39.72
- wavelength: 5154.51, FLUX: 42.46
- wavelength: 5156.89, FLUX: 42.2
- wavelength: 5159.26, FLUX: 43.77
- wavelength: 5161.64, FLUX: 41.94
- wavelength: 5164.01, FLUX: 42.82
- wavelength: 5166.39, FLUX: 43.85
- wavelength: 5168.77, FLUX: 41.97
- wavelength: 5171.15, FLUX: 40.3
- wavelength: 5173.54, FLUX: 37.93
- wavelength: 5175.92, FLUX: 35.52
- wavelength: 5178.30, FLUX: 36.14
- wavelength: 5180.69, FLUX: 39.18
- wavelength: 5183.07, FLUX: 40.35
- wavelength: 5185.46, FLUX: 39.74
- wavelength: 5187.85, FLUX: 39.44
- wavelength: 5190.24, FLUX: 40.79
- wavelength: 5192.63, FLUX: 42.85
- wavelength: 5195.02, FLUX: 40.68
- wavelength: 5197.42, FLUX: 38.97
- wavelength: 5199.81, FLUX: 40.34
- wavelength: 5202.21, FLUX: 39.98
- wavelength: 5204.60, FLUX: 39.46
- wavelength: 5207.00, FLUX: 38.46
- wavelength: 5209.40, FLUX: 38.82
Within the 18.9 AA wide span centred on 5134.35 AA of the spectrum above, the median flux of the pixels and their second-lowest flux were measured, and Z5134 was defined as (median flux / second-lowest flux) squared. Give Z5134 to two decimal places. 1.12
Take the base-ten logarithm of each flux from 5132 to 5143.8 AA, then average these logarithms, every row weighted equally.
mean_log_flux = 1.61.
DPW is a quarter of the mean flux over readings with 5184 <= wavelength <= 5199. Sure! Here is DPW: 10.1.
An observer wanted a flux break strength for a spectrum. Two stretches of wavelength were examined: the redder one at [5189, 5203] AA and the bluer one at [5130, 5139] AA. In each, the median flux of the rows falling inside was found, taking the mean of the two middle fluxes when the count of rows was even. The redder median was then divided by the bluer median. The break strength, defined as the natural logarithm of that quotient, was -0.04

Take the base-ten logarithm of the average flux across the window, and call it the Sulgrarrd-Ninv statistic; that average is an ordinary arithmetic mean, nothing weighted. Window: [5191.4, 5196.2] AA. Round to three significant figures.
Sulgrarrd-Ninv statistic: 1.62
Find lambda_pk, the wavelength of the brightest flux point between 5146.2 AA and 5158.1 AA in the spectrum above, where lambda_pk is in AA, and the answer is 5154.51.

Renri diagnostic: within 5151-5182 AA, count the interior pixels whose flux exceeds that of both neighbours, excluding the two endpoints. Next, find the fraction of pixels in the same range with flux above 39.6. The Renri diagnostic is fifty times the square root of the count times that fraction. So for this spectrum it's 72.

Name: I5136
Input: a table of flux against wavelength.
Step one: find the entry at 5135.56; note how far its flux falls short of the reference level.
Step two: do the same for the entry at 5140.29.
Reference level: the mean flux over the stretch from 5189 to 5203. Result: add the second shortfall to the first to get 1.0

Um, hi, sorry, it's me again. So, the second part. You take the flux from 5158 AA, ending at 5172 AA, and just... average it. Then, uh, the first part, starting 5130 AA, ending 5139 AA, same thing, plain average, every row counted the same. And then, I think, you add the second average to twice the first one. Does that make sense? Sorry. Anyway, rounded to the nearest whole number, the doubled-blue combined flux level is 126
